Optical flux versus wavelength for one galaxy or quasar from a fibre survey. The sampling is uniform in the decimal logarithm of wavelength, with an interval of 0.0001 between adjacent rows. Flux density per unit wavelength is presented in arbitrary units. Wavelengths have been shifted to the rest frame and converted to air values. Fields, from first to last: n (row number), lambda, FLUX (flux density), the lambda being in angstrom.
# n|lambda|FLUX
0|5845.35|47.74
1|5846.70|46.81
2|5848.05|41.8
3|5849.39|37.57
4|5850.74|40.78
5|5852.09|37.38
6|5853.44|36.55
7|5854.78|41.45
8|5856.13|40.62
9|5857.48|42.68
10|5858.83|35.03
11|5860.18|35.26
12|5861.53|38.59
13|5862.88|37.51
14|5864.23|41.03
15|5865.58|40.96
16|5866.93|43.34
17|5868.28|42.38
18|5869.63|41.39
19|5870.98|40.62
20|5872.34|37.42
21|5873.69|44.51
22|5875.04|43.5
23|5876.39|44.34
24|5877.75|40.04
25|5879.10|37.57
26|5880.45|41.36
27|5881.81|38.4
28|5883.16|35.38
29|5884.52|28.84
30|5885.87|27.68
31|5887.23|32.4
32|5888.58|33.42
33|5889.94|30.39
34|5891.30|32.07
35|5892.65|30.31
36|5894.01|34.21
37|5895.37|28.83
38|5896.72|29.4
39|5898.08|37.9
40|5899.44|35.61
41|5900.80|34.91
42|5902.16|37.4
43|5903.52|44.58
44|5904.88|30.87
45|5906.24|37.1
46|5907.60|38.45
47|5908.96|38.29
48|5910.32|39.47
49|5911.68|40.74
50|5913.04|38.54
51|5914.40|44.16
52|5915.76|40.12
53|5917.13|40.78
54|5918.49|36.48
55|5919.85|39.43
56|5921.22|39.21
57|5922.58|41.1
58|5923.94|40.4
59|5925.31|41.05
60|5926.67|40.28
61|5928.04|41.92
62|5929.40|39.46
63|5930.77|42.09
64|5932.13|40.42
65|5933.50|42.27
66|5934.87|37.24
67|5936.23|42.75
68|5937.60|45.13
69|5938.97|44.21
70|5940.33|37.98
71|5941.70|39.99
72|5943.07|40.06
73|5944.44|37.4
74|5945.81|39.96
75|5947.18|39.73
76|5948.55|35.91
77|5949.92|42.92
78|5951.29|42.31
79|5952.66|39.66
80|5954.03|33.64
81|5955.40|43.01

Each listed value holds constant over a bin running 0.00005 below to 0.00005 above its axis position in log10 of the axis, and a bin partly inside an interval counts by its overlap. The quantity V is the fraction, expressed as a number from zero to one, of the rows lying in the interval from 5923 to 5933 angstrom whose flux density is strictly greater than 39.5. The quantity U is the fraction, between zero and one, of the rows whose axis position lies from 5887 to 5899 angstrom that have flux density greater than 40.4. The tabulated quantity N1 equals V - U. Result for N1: 0.9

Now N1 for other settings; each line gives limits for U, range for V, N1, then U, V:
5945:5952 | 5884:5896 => -0.4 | 0.40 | 0.0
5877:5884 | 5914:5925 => 0.4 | 0.20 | 0.6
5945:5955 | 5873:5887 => 0.2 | 0.29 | 0.5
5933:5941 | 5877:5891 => -0.5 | 0.67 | 0.2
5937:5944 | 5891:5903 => -0.4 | 0.40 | 0.0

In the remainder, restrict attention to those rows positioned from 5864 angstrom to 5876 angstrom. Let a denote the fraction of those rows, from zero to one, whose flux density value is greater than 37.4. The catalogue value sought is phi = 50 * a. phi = 50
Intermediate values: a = 1.0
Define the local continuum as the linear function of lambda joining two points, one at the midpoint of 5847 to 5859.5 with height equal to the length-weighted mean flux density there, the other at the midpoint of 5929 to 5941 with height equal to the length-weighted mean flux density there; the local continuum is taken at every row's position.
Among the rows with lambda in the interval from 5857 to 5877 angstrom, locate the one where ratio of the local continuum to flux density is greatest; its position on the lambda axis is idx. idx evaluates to 5858.83 angstrom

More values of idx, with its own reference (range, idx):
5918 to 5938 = 5918.49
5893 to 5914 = 5895.37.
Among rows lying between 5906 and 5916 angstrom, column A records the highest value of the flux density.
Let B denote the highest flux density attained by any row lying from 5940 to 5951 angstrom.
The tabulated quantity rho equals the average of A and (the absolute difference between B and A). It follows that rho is 22.7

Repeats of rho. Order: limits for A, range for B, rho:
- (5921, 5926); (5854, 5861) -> 21.3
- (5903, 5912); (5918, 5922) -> 24.9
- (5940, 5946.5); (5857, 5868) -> 21.7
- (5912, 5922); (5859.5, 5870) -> 22.5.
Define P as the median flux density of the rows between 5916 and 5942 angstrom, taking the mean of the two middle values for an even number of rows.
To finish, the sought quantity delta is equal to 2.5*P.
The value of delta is 101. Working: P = 40.4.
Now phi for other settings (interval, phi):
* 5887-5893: 0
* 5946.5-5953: 40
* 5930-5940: 43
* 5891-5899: 8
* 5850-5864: 30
